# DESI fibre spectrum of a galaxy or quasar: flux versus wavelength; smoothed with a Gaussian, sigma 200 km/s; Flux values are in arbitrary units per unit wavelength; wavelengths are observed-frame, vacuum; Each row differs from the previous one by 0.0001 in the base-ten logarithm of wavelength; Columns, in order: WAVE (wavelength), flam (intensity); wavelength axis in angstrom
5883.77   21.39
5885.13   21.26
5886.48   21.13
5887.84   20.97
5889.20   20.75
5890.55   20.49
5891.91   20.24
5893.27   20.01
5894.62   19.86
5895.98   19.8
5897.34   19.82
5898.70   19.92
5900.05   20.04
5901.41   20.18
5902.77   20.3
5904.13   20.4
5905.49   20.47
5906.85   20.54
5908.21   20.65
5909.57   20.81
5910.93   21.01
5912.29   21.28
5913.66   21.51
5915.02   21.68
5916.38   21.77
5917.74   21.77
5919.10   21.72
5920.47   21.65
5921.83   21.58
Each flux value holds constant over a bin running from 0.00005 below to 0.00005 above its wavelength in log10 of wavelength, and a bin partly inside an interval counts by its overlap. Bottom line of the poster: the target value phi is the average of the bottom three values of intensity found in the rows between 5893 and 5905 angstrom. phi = 19.8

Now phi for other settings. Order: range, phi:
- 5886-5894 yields 20.2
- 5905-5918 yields 20.6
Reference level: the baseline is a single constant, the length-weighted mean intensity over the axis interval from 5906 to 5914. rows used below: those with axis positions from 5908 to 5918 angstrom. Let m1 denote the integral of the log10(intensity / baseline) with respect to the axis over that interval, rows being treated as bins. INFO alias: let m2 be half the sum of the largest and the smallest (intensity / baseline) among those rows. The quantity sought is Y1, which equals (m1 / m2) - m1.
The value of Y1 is -0.001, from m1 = 0.08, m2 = 1.01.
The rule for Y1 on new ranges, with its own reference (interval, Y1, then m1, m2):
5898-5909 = -0.004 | -0.14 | 0.97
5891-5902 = -0.010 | -0.22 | 0.96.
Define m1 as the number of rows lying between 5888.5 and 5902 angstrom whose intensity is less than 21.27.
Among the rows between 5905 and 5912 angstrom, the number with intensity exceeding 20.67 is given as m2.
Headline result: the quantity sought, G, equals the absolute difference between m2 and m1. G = 8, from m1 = 10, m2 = 2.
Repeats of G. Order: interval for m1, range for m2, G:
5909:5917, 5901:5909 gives 2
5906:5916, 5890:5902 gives 4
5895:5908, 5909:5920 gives 1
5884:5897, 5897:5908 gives 9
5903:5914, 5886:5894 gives 3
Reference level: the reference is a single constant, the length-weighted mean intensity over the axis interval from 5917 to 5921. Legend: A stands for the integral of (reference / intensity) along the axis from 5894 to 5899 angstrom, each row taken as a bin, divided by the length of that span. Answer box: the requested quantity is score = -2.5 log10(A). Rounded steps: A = 1.092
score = -0.10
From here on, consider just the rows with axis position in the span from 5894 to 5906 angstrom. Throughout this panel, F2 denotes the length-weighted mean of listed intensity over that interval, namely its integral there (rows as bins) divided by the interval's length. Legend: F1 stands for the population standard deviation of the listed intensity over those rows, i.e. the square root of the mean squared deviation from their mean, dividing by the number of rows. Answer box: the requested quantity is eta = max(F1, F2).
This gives 20.1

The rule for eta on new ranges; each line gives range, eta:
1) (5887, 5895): 20.4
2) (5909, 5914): 21.1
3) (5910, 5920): 21.5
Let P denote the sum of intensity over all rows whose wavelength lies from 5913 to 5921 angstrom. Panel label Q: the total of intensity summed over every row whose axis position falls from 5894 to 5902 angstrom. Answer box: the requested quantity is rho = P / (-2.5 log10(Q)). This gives -25.0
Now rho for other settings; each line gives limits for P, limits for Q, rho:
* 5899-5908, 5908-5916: -23.2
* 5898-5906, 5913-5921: -23.0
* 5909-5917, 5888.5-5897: -24.6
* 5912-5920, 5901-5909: -24.8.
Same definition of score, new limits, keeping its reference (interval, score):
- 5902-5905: -0.07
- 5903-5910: -0.06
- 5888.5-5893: -0.06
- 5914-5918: 0.00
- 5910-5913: -0.03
